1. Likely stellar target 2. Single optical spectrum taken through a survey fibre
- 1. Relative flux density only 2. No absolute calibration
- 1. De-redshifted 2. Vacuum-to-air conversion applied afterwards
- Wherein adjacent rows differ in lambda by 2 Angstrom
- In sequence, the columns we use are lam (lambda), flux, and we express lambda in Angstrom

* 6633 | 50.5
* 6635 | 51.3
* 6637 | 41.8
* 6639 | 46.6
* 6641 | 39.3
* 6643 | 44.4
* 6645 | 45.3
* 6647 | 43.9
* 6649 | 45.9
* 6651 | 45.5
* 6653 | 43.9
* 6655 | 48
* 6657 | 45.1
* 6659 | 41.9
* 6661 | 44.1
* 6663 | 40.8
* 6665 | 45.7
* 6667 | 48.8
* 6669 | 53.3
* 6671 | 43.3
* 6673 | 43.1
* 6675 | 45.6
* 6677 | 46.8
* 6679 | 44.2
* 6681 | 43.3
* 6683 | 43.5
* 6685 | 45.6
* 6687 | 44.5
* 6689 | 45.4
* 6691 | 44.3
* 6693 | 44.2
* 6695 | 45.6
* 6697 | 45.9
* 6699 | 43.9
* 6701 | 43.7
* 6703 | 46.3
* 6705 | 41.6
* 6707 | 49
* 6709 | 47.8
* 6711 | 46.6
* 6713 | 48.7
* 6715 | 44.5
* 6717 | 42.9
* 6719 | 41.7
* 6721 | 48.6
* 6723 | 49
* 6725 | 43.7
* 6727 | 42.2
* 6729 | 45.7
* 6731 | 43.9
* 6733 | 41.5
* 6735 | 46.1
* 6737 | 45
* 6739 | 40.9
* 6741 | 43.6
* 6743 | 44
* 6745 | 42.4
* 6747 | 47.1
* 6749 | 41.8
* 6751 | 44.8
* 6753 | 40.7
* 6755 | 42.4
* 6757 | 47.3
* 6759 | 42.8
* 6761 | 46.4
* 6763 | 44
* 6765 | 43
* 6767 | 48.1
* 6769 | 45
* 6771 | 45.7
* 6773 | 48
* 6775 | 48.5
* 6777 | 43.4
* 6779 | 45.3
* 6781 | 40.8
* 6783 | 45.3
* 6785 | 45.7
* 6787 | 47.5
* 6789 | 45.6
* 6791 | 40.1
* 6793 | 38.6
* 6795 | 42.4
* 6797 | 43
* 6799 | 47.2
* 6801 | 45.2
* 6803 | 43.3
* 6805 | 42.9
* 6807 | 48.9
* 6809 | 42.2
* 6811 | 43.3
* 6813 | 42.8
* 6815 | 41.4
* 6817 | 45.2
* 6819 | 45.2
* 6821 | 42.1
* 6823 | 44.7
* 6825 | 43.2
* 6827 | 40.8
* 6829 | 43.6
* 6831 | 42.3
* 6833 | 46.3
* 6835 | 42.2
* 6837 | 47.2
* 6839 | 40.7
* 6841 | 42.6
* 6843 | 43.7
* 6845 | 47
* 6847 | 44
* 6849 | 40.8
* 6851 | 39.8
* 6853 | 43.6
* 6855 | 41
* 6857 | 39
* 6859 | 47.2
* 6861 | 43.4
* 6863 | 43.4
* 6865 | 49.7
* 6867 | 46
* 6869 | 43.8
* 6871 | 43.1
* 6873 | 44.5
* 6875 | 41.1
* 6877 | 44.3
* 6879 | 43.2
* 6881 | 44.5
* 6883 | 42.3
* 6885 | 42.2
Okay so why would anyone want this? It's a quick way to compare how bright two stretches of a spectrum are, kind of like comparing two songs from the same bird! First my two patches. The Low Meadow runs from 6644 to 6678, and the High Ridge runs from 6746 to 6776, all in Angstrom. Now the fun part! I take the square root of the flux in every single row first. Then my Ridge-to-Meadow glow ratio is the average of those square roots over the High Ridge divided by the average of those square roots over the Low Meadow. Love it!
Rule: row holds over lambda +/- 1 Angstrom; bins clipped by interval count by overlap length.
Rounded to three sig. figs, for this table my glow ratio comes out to 0.997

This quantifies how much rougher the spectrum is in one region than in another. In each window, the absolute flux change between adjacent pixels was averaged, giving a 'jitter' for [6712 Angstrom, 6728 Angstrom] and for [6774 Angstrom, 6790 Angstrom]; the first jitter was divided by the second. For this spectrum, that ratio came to 1.0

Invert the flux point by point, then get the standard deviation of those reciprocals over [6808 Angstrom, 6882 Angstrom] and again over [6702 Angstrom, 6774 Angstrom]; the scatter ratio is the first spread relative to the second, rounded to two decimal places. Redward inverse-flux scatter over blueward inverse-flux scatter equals 0.94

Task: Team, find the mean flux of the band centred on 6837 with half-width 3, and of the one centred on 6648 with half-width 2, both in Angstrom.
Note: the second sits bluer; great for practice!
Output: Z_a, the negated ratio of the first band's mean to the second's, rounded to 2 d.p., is -0.97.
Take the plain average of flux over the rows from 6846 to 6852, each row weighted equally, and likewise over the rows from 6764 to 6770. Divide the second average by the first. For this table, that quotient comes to 1.092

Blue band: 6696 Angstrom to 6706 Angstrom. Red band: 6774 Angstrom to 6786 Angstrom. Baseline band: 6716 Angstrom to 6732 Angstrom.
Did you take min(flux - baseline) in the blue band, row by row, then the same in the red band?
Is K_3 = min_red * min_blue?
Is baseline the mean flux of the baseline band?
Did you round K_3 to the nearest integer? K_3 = 12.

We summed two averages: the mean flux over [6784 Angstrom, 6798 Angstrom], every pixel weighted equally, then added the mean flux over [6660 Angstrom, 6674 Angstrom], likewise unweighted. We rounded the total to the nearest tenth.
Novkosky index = 88.9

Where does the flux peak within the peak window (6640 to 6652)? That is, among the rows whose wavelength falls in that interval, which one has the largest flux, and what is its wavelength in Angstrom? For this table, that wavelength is 6649 Angstrom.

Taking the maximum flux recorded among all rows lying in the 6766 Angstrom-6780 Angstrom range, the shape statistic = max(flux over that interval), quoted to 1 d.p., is 48.5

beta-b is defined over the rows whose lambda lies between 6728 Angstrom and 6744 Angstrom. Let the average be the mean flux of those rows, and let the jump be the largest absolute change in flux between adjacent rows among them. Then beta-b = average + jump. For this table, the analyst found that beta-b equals 48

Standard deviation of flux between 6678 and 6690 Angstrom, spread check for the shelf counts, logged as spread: 0.9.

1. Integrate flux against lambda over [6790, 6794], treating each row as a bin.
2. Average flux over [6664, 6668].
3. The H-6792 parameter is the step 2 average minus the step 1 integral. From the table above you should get -110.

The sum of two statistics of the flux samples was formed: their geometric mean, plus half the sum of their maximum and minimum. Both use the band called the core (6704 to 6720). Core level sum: 90.6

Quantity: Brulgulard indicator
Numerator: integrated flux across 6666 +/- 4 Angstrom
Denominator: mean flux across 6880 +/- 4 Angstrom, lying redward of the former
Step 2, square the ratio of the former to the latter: 75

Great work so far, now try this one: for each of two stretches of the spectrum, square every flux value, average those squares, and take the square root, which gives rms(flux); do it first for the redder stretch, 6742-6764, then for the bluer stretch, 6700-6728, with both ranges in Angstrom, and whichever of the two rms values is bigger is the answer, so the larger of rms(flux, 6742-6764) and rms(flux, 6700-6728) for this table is 45.5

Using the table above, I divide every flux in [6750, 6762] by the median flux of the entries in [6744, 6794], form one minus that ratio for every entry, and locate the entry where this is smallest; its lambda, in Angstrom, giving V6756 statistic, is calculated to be 6757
